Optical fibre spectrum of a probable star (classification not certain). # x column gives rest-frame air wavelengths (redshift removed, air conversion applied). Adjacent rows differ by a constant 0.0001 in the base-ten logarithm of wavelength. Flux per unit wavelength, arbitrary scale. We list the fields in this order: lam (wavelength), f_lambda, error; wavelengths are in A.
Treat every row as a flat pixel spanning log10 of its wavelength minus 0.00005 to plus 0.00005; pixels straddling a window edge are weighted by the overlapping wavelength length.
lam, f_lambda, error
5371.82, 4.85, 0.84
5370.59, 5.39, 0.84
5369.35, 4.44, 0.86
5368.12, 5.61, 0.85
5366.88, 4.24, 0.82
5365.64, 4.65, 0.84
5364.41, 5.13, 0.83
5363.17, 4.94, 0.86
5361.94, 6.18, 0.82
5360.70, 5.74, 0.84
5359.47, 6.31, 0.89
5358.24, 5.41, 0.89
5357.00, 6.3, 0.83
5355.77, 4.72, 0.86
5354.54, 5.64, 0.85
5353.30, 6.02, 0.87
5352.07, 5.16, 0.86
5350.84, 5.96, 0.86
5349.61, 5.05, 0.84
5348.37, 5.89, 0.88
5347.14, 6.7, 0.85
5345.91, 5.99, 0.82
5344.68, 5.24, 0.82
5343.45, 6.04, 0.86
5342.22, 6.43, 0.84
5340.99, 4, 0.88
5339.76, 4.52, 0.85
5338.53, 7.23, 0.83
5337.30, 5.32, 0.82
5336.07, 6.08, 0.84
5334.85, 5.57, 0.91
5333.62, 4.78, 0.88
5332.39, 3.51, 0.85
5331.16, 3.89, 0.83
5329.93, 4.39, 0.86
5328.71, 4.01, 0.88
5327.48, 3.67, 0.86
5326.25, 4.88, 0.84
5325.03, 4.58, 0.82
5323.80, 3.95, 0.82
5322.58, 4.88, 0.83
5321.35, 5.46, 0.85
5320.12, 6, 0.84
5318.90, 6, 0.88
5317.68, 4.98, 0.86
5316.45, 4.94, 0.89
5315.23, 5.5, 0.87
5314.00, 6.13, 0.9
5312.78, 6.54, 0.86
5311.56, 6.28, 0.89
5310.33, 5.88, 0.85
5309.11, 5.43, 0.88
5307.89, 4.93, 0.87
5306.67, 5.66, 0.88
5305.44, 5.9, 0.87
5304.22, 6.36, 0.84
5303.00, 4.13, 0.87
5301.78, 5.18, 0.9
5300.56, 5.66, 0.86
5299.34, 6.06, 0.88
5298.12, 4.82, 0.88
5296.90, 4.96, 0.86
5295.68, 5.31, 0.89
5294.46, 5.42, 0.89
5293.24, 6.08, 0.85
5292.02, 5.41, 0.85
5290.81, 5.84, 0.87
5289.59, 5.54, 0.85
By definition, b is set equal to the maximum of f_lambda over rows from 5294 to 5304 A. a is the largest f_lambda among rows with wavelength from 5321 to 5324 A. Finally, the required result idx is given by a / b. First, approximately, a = 5.46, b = 6.06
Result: 0.90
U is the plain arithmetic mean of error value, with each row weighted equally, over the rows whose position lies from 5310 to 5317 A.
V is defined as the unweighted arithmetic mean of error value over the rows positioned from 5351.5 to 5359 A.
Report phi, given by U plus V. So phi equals 1.74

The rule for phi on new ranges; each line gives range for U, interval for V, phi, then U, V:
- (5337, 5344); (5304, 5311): 1.71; 0.847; 0.865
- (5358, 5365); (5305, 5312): 1.73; 0.855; 0.873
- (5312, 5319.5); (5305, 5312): 1.75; 0.877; 0.873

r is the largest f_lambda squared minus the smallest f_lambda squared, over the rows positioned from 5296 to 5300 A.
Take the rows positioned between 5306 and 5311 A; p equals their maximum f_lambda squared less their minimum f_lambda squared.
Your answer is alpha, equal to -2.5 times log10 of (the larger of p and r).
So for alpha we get -2.8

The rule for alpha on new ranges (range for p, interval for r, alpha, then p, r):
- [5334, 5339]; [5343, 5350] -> -3.4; 24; 19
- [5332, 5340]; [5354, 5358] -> -4.0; 40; 17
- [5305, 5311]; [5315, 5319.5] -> -2.7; 11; 12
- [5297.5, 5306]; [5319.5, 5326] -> -3.4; 23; 20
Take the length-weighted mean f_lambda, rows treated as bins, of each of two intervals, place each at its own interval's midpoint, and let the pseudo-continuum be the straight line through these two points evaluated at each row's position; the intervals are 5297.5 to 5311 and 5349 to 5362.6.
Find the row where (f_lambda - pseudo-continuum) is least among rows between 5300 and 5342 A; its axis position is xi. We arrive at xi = 5332.39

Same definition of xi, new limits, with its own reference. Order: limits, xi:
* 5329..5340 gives 5332.39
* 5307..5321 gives 5316.45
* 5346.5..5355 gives 5349.61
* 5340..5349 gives 5340.99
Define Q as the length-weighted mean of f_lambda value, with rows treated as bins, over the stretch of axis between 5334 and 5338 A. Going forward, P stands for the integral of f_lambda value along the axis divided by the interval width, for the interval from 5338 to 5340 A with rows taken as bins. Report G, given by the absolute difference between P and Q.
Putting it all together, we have 0.42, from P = 6.07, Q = 5.65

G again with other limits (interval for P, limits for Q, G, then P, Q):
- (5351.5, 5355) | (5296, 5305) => 0.28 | 5.60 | 5.32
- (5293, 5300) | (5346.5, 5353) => 0.36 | 5.41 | 5.77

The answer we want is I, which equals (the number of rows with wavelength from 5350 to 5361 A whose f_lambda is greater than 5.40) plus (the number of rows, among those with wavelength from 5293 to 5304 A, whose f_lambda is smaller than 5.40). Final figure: 12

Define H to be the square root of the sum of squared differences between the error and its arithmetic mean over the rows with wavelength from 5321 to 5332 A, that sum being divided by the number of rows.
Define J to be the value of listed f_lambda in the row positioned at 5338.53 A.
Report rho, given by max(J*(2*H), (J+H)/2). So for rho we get 3.6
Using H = 0.019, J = 7.23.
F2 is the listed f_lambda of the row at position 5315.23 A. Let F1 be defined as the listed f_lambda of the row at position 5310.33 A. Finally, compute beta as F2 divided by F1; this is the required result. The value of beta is 0.94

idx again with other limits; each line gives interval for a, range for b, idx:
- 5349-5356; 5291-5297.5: 0.99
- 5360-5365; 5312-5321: 0.94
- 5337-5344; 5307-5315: 1.11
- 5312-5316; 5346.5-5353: 0.98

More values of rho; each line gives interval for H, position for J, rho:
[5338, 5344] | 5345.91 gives 3.0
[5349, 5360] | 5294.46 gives 2.7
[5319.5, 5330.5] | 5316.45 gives 2.5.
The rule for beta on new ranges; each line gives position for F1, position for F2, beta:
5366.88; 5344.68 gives 1.24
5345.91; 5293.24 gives 1.02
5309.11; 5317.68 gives 0.92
